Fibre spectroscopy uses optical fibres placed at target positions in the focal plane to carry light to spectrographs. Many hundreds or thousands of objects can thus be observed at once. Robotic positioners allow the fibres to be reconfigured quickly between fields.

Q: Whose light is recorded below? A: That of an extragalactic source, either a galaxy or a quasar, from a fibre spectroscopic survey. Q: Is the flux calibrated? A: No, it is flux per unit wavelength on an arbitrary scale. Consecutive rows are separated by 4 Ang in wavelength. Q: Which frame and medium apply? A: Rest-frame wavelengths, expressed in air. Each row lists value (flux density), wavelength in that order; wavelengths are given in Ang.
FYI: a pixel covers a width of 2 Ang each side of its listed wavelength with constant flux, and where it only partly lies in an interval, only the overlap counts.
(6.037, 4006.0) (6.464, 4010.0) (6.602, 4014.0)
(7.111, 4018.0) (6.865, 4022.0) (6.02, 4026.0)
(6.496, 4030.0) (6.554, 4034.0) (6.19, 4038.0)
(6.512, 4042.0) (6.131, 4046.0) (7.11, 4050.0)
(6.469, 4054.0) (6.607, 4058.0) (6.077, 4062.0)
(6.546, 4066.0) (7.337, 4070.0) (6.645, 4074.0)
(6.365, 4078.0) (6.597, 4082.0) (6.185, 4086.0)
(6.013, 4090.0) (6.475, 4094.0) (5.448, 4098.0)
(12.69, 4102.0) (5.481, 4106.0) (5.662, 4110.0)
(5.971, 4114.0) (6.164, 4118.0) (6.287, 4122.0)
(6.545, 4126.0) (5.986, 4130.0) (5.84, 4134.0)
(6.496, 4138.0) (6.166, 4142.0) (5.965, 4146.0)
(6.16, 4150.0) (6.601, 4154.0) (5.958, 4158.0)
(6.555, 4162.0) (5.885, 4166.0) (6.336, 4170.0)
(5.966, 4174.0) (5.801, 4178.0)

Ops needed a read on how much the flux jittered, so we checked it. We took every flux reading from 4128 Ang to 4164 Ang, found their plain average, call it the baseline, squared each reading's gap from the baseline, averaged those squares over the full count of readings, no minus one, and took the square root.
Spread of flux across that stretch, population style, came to 0.27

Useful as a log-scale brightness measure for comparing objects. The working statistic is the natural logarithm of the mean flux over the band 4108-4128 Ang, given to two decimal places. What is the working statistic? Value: 1.81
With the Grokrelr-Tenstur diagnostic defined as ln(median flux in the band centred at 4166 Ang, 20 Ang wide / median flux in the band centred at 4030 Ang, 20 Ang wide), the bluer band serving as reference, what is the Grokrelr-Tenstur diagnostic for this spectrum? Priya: -0.09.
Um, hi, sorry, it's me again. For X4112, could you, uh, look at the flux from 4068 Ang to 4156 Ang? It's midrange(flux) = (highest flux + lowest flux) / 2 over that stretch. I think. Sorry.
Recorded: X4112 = 9.1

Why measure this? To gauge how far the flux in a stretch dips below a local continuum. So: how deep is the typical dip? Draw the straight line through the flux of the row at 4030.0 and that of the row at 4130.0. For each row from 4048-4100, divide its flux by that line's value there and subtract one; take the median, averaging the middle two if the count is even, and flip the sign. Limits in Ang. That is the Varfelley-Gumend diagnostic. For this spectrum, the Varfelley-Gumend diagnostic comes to -0.037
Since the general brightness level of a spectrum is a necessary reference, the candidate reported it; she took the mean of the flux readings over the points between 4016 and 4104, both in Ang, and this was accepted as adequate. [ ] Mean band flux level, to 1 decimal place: 6.7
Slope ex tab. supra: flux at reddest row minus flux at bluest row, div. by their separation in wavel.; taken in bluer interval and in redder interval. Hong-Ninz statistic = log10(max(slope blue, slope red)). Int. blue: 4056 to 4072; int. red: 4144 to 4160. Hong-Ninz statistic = -1.2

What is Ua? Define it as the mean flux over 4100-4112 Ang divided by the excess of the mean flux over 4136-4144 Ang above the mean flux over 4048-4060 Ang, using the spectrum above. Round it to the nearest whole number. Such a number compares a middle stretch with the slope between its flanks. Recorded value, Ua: -20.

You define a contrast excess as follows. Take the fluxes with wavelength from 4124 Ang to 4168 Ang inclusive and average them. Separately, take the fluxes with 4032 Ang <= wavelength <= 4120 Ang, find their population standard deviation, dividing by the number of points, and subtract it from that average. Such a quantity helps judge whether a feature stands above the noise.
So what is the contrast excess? 4.8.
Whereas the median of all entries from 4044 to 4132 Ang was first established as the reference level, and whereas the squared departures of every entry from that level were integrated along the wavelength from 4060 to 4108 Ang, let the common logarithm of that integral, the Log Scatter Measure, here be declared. 2.2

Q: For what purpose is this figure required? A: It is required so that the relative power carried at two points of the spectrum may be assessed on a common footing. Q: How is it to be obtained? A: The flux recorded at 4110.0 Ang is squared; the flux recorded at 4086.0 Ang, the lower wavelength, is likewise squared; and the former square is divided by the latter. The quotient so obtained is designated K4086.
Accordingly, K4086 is 0.84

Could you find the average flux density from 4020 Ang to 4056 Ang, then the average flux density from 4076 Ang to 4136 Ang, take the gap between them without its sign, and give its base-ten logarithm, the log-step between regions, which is -1.5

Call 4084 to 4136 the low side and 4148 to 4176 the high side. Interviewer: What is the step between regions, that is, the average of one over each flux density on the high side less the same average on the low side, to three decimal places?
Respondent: 0.001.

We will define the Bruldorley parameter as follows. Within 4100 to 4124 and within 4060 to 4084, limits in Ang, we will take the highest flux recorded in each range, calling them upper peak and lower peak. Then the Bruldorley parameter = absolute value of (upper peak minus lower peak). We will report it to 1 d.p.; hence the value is 5.4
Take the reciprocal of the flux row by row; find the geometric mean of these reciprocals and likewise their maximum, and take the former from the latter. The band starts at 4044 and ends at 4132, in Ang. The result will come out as 0.029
